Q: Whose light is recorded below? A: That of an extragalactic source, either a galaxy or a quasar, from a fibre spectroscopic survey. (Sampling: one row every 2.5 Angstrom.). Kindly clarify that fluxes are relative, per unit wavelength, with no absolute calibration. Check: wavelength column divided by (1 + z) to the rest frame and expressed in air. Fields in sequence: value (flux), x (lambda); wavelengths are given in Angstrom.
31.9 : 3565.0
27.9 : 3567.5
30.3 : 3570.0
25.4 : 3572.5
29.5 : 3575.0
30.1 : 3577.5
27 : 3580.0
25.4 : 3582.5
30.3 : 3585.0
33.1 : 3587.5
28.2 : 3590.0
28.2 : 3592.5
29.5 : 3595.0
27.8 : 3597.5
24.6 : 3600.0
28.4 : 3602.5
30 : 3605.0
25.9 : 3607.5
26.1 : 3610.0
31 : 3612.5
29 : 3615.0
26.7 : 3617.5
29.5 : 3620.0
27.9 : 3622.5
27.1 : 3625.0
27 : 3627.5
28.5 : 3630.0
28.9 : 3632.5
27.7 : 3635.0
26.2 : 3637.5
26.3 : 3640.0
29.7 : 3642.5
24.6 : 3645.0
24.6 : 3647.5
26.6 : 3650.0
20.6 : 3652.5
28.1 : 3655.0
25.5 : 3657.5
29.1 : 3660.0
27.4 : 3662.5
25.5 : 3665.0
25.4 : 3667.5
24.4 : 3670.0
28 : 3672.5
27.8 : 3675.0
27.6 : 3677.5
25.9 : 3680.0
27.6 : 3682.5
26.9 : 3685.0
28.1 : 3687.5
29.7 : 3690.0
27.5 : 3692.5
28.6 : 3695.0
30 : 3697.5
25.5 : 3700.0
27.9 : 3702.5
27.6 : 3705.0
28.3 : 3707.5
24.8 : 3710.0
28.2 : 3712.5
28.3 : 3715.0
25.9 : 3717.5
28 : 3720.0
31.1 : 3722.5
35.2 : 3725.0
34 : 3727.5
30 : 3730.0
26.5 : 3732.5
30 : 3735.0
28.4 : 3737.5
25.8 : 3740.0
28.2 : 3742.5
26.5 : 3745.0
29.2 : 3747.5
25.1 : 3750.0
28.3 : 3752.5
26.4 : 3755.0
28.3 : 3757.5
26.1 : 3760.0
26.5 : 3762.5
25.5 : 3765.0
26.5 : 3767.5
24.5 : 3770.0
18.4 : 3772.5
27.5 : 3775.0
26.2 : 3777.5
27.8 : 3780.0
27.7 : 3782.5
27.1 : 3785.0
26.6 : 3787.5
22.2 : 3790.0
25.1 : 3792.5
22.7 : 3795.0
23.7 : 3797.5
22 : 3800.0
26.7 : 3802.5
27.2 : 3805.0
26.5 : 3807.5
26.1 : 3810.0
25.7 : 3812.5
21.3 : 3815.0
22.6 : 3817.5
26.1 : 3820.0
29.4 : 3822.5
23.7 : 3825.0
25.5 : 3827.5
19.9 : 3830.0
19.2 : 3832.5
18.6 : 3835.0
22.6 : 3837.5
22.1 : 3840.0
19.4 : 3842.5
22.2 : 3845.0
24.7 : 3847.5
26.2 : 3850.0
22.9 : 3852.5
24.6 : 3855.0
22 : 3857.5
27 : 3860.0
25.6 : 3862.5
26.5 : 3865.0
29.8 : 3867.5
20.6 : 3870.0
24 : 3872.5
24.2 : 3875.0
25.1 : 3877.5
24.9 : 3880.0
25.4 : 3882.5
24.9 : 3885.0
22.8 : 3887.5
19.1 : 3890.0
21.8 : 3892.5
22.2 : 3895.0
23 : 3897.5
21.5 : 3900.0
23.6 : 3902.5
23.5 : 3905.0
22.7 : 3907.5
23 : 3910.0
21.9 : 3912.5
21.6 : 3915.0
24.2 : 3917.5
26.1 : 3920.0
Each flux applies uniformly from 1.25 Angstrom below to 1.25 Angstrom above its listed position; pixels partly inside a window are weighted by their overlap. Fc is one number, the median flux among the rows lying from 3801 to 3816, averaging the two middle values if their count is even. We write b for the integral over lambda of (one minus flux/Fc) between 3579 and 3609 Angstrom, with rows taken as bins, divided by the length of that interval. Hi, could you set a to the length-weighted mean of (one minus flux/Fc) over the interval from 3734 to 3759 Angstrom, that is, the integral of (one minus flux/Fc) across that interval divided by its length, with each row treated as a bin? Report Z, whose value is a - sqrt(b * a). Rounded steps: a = -0.05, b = -0.07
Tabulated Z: -0.11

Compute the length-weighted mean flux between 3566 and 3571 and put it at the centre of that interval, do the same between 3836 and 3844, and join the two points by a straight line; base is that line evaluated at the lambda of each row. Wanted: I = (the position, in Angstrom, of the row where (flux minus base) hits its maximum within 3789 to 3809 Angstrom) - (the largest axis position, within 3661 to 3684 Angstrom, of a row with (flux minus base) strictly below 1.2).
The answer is 125.0 Angstrom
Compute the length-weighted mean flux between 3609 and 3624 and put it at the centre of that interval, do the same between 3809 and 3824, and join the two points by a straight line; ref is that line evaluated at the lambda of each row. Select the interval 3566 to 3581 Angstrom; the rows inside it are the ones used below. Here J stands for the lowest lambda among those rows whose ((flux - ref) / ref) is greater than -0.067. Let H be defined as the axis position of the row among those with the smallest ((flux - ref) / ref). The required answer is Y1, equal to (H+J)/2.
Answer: 3570.0 Angstrom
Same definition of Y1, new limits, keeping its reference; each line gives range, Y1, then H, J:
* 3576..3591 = 3580.0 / 3582.5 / 3577.5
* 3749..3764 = 3750.0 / 3750.0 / 3750.0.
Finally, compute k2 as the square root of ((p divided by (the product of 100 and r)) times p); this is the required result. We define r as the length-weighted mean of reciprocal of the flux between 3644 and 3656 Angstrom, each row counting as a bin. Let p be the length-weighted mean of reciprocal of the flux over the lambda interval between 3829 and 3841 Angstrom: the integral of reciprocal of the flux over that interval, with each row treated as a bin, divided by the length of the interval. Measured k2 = 0.0244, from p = 0.049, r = 0.0407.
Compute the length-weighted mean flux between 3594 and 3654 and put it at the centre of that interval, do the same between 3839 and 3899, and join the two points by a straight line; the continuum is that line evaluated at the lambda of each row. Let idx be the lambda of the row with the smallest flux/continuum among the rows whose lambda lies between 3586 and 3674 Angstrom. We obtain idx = 3652.5 Angstrom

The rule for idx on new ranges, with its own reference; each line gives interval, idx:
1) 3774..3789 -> 3777.5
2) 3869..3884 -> 3870.0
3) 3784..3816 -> 3815.0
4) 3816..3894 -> 3835.0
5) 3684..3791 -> 3772.5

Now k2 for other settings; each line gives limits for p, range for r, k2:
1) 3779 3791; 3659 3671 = 0.0196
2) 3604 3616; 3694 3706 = 0.0187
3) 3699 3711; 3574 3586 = 0.0198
